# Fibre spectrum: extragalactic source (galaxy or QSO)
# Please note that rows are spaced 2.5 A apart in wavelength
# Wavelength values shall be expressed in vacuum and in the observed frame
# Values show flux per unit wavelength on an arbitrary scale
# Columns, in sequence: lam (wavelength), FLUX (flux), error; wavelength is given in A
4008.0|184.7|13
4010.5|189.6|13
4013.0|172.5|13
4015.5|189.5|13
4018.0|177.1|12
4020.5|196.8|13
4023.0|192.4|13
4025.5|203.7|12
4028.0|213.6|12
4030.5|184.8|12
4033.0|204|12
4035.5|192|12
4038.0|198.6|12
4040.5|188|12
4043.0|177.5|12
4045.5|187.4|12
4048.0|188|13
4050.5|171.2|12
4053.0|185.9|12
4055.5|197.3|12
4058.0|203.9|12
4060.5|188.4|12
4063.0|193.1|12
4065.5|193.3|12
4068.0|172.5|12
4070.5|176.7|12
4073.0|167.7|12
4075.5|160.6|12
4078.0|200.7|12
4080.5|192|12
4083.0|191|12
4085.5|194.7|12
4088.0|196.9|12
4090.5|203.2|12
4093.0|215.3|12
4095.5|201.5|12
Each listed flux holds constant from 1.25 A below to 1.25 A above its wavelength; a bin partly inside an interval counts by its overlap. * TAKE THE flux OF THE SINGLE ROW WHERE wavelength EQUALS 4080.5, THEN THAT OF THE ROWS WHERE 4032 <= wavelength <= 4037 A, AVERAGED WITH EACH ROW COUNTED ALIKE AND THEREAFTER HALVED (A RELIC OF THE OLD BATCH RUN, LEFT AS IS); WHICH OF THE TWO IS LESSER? 99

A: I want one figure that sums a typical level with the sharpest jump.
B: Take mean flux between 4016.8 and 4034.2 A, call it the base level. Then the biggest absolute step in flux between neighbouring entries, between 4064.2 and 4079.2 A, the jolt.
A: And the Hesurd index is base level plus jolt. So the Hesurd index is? 236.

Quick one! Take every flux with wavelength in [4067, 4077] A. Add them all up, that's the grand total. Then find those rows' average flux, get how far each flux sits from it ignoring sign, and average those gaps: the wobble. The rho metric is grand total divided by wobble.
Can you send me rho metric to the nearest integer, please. 130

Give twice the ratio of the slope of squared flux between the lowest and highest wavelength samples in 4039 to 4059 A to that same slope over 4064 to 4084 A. -14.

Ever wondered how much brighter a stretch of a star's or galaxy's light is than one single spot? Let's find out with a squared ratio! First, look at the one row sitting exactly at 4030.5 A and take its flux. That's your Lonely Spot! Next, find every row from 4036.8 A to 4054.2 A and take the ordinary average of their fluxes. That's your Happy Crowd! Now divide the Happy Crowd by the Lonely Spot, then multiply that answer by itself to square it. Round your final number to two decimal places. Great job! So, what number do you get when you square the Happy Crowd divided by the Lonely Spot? 1.00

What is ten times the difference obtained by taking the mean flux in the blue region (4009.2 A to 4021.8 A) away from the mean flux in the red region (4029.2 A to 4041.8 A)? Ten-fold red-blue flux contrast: 84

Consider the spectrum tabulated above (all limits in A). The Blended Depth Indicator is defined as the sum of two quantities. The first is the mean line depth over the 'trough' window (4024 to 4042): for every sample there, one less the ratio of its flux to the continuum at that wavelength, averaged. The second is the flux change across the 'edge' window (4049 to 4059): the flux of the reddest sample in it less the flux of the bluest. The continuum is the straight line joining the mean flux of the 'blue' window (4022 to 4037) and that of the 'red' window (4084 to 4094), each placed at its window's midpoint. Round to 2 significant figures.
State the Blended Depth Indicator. 33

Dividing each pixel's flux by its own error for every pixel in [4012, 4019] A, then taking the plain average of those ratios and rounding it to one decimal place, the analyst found 14.2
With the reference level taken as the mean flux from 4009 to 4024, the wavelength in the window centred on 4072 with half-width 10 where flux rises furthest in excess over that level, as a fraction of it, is 4078.0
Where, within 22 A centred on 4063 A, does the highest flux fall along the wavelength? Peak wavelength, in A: 4058.0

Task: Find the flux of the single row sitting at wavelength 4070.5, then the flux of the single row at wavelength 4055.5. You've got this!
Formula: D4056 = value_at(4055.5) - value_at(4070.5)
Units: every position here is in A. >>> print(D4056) 21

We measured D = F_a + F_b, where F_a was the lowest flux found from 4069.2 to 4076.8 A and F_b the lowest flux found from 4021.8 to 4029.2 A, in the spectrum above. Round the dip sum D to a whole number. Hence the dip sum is 353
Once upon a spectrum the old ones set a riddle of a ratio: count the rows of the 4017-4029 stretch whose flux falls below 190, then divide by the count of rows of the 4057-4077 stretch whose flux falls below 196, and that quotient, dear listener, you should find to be 0.14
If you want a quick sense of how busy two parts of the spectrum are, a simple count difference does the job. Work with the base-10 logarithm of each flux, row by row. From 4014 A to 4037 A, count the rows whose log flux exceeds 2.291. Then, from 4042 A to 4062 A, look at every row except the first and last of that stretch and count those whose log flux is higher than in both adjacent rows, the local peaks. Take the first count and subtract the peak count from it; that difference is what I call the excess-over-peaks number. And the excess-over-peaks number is 2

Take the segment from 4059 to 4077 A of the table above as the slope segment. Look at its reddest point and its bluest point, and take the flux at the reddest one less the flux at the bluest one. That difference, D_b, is -28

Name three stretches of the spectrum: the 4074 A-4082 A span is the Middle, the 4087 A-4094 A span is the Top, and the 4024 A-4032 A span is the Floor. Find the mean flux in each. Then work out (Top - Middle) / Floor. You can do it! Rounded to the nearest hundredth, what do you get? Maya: 0.10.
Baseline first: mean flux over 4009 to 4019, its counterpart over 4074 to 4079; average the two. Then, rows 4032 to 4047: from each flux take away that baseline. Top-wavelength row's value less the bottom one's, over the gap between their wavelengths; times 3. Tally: -4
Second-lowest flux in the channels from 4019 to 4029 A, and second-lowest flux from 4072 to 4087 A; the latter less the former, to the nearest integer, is -29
